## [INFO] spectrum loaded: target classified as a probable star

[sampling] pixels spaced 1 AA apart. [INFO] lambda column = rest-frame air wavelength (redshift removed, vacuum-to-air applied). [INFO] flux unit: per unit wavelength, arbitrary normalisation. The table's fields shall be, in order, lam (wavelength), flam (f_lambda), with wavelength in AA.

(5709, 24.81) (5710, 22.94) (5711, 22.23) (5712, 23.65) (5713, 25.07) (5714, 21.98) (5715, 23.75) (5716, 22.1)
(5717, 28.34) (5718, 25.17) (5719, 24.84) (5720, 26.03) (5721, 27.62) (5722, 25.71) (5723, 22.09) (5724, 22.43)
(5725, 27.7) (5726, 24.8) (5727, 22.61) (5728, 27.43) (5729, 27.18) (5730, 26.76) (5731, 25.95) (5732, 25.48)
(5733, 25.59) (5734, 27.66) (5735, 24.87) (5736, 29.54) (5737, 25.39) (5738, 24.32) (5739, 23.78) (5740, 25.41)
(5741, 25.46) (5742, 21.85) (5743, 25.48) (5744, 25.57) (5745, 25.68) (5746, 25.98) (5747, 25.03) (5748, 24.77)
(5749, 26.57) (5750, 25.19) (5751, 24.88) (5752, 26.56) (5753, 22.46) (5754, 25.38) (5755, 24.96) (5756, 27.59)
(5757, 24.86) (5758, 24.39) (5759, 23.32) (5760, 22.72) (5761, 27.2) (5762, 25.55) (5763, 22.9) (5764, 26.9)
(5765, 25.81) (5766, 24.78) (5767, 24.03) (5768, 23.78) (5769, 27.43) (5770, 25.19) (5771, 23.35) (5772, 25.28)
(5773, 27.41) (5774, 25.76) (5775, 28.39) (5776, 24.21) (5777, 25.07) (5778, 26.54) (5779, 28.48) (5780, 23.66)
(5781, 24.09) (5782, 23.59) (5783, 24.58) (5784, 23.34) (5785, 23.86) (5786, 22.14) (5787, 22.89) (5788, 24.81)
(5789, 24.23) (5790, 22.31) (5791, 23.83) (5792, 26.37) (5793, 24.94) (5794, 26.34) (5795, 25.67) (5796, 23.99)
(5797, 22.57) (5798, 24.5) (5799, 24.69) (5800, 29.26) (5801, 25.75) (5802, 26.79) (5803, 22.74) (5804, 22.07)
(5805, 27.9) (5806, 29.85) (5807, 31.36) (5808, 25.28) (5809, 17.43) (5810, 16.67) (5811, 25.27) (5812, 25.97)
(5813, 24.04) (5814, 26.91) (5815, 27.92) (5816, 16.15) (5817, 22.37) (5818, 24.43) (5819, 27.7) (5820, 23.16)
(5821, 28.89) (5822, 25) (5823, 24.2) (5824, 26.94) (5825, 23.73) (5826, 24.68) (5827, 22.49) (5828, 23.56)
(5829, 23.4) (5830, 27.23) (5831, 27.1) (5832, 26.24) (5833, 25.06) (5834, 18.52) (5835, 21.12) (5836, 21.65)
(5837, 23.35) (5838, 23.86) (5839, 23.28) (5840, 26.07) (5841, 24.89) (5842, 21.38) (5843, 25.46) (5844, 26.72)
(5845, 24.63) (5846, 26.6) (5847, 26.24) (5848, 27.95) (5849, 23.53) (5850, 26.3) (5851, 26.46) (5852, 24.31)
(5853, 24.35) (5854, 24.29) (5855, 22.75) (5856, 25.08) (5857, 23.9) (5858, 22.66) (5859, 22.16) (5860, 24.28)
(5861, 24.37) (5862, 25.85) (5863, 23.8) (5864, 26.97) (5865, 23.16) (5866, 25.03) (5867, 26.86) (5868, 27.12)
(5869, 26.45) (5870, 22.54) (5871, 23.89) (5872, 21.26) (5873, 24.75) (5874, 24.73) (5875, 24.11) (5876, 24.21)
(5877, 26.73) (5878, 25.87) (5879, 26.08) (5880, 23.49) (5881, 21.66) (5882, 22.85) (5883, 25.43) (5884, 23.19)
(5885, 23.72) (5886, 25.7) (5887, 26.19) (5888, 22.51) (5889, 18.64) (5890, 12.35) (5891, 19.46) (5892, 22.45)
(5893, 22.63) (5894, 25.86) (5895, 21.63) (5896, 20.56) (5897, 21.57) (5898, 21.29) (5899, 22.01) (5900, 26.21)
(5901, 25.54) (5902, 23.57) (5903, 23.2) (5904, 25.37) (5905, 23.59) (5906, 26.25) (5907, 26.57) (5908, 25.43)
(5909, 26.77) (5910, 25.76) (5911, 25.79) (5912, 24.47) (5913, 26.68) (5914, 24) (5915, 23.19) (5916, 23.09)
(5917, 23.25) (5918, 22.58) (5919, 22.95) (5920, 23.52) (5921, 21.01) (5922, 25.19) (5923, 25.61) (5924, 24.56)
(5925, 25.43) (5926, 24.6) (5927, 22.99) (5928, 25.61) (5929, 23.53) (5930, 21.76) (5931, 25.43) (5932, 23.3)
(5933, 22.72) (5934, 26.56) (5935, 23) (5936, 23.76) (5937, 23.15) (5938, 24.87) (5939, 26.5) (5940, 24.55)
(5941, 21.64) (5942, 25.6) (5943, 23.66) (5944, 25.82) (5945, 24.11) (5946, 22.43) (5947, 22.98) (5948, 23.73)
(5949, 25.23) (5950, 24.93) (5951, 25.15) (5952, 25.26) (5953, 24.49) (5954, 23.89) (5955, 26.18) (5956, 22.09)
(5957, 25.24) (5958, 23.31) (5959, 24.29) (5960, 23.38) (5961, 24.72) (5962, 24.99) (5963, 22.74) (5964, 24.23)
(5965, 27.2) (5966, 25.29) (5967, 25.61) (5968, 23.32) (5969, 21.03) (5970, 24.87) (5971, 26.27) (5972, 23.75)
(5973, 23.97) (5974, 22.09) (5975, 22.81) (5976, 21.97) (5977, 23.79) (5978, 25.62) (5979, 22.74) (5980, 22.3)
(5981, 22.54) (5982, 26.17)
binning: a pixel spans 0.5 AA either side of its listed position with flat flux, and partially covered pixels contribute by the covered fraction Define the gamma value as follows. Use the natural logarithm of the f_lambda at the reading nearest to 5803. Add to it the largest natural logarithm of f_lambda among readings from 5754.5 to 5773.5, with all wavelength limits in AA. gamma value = 6.44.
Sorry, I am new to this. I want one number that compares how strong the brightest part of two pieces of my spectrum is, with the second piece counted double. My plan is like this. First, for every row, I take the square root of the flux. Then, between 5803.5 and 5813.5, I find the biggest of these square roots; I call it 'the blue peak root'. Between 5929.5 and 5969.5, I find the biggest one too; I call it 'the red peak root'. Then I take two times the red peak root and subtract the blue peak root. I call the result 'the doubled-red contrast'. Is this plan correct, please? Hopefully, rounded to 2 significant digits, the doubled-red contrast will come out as 4.8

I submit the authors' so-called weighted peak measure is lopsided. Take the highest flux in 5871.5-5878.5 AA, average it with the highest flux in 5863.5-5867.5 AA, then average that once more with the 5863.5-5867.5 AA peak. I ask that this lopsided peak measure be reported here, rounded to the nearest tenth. 26.9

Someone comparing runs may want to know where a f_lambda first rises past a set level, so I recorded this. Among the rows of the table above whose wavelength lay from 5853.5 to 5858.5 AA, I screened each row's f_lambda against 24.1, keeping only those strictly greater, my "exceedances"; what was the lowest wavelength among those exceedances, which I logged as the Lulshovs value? 5854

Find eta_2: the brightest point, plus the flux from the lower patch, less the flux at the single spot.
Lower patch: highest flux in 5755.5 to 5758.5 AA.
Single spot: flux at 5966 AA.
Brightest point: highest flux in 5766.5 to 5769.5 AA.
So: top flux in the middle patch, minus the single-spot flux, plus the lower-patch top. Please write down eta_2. 30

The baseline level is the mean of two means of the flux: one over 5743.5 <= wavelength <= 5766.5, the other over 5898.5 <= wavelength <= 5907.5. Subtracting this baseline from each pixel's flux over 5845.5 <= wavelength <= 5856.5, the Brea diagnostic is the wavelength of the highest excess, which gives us 5848 AA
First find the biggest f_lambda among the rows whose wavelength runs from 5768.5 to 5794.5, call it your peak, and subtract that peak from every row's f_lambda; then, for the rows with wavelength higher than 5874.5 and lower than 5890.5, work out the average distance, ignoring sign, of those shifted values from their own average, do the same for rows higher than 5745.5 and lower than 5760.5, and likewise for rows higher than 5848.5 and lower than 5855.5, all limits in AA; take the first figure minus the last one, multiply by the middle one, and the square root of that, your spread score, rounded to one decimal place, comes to 1.1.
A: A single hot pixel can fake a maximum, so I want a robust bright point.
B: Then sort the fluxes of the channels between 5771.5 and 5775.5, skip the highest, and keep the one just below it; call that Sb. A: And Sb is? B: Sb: 27.41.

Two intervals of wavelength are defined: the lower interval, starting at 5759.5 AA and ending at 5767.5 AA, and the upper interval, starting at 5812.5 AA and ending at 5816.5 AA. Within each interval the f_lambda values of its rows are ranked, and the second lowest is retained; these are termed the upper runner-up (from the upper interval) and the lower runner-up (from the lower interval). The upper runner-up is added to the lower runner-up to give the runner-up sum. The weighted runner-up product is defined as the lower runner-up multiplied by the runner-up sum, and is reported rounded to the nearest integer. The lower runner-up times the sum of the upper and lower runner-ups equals 1075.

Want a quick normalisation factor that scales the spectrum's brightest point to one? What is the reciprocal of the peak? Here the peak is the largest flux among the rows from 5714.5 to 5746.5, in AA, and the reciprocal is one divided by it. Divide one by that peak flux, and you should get 0.034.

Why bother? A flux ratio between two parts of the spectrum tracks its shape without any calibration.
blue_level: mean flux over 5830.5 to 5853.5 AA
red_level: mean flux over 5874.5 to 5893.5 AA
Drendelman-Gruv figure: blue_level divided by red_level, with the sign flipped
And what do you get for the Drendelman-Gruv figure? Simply -1.07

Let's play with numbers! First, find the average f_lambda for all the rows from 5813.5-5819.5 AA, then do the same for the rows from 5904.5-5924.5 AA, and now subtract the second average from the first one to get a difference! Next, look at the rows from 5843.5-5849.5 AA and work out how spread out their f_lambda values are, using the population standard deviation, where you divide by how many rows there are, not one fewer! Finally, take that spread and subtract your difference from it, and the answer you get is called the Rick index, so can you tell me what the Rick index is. 1.7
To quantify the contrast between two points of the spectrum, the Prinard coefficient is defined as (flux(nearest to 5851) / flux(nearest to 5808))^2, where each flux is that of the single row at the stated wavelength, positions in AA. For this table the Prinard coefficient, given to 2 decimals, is 1.10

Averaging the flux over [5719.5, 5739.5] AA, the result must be 25.6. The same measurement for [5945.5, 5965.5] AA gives 24.3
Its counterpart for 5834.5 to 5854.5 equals 24.6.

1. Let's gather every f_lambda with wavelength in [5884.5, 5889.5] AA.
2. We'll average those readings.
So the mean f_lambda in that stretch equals 23.4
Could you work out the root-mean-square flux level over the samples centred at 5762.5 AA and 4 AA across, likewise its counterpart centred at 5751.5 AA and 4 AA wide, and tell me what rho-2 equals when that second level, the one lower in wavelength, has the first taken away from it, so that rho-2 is -0.9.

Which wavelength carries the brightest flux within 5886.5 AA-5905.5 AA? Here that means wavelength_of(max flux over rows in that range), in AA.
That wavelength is 5900 AA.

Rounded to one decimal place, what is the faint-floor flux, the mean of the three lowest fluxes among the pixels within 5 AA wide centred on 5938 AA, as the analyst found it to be 23.8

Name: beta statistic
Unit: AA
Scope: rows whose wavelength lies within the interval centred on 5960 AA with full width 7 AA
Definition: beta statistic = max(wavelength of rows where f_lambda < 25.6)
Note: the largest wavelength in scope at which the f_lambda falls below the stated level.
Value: 5963 AA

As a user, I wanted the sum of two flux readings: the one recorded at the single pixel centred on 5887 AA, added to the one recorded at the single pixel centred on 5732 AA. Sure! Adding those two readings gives 51.7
